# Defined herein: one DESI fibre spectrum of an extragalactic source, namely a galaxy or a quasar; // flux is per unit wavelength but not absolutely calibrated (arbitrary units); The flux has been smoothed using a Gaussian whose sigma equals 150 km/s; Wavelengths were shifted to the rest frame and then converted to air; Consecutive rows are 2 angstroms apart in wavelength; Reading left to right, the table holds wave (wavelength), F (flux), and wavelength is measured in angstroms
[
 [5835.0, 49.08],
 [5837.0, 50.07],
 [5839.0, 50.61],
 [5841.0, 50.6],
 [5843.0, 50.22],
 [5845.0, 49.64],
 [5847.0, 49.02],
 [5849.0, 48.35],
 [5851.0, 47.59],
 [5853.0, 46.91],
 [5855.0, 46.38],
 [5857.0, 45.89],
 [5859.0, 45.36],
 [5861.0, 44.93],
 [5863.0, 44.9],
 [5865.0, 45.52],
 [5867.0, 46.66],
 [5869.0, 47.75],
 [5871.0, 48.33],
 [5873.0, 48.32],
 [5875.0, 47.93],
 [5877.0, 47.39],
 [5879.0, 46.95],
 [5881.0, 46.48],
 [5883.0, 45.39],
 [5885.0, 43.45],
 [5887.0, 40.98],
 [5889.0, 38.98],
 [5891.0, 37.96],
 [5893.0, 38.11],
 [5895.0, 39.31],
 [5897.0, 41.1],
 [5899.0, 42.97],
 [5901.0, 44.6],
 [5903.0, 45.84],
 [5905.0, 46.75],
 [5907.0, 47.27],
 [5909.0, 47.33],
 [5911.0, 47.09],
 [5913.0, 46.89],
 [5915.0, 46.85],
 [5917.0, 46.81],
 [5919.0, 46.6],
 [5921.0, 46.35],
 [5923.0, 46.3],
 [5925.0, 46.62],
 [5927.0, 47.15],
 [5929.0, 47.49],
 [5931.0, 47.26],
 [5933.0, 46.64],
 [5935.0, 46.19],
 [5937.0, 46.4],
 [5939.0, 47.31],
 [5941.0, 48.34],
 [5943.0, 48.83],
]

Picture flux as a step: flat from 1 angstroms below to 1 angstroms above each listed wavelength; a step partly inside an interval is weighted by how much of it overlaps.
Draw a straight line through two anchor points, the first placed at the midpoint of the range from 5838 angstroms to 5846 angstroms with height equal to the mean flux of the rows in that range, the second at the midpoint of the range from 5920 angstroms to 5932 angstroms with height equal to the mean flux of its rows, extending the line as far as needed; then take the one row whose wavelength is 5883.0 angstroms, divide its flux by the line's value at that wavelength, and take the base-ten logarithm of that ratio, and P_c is -0.030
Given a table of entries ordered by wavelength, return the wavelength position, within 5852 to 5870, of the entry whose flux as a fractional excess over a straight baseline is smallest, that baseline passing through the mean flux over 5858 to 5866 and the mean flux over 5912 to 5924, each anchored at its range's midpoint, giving 5863.0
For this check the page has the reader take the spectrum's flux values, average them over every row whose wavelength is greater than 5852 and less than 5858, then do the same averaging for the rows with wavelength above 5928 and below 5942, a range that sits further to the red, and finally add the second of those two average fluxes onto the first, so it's 93.5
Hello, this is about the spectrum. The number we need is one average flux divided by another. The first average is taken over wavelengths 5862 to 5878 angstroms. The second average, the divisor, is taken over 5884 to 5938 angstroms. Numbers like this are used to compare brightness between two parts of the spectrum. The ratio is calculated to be 1.05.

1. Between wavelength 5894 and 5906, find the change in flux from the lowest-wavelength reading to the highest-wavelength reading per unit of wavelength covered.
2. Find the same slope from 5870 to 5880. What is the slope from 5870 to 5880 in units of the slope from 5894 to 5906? 0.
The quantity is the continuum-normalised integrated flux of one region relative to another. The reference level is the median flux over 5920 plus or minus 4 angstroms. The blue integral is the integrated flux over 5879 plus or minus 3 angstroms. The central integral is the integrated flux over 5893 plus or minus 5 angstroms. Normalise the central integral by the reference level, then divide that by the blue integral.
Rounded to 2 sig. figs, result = 0.030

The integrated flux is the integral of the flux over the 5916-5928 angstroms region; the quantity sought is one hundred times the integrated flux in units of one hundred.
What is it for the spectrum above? 560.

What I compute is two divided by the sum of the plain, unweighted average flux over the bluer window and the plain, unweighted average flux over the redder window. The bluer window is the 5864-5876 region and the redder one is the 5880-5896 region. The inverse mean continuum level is 0.0225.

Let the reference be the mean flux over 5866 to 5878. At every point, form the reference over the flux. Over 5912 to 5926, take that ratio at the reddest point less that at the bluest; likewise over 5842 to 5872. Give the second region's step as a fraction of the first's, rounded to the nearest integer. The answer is 6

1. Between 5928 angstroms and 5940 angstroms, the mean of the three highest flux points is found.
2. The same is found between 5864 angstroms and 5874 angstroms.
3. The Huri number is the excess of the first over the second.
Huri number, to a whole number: -1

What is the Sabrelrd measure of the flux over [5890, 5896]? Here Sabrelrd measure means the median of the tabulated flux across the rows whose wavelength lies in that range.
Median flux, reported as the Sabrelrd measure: 38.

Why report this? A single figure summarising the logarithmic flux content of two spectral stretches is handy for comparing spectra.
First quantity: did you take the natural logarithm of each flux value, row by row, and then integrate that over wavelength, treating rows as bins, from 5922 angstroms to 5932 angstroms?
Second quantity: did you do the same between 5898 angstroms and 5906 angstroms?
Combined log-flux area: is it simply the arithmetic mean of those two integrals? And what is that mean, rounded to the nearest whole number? 34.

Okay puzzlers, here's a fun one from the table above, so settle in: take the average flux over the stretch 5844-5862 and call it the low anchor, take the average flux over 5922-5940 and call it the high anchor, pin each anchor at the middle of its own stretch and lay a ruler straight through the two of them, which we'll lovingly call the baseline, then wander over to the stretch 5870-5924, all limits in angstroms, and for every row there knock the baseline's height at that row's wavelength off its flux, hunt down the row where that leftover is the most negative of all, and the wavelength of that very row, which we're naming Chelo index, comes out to 5891.0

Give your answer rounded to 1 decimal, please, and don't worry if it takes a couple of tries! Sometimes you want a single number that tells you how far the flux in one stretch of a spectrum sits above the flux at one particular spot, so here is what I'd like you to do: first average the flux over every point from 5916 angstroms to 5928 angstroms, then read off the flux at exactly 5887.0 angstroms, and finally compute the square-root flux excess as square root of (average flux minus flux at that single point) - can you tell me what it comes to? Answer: 2.4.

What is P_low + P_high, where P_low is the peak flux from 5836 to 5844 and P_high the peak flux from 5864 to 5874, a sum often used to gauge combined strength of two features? 98.9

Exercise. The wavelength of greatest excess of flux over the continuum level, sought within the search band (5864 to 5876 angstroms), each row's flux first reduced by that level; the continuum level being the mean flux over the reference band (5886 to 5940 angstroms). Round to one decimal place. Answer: 5871.0 angstroms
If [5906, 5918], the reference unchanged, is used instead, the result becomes 5909.0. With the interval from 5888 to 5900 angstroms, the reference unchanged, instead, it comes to 5899.0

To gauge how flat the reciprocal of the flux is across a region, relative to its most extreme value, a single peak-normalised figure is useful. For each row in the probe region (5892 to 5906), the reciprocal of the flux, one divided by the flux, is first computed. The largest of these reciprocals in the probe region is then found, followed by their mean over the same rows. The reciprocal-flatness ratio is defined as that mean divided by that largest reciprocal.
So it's 0.90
